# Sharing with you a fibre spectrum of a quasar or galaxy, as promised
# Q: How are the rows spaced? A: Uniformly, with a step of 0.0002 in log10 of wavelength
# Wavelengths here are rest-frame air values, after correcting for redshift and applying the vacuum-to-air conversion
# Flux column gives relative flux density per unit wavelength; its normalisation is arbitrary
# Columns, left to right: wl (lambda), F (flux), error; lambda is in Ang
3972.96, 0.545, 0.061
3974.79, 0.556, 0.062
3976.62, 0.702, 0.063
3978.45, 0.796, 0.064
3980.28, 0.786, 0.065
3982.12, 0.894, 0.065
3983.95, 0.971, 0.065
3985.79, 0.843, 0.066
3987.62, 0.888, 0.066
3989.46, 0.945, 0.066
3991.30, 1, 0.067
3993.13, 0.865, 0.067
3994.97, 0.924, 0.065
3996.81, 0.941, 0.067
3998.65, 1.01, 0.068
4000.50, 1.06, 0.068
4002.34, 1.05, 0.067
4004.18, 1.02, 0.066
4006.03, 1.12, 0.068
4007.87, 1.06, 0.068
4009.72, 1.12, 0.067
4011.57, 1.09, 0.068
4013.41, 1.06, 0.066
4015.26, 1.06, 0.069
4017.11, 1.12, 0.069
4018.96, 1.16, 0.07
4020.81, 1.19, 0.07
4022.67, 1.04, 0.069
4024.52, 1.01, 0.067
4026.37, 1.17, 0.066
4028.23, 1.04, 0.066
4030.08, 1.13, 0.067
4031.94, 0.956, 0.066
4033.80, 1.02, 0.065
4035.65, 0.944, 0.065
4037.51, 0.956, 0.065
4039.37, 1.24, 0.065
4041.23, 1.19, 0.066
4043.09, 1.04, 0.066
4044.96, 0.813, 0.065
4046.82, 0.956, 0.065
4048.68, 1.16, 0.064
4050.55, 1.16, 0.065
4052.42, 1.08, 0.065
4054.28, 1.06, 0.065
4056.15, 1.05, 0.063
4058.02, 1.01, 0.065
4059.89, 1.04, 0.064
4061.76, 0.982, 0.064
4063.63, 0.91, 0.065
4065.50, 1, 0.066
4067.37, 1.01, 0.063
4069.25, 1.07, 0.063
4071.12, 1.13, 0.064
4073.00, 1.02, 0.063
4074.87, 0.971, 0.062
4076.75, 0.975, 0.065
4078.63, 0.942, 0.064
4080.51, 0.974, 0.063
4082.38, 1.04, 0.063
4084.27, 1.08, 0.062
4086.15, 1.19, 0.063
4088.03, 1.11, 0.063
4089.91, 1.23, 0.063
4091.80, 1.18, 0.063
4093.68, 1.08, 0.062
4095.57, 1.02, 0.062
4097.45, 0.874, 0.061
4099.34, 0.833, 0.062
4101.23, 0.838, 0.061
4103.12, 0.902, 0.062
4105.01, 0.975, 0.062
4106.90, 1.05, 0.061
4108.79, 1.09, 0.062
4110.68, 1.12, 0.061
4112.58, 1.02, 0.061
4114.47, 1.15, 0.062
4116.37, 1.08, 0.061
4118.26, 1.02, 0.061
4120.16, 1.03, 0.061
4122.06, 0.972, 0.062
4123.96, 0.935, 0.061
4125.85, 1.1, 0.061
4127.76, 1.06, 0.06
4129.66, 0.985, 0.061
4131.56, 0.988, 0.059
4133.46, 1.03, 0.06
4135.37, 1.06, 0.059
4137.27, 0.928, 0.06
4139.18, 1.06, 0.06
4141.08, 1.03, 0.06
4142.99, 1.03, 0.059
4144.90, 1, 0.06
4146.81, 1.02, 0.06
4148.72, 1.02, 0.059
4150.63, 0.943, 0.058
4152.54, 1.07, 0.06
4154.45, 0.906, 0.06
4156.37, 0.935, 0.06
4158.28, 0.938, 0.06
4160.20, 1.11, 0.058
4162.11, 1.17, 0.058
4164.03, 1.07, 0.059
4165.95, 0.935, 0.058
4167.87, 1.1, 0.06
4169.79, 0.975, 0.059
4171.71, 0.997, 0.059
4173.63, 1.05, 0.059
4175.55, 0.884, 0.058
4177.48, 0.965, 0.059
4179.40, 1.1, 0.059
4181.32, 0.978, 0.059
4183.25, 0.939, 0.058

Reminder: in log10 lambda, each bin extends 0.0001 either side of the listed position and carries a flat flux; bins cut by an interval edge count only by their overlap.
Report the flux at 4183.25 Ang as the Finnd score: 0.939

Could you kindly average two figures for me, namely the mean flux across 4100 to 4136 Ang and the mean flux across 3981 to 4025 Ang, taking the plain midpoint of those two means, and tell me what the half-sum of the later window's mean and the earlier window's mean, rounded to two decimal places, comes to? 1.02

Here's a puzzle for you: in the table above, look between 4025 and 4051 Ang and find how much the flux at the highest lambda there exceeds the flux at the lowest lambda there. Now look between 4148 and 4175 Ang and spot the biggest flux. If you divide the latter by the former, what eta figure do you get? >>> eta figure -117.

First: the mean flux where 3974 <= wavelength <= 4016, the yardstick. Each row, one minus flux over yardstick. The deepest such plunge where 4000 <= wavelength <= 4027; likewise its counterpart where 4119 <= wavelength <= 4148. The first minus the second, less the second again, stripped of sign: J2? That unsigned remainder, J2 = 0.11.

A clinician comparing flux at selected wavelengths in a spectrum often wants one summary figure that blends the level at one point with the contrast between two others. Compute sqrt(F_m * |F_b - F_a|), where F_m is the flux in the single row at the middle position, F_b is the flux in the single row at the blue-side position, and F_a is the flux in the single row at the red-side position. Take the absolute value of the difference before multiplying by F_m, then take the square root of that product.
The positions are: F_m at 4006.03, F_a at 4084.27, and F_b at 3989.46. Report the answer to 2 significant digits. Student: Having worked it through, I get 0.39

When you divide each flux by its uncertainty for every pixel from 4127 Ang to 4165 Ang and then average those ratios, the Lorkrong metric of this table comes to 17.1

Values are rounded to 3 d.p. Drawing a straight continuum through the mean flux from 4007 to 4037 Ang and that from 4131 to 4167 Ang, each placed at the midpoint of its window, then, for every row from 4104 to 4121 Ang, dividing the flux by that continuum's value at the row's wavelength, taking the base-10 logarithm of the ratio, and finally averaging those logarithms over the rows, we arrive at 0.012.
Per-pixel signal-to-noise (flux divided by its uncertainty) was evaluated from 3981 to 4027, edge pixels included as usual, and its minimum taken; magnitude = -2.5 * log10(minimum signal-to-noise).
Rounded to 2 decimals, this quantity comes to -2.77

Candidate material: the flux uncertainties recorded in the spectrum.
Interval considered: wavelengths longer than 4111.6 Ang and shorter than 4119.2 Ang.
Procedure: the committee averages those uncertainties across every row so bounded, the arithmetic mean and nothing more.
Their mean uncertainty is 0.0612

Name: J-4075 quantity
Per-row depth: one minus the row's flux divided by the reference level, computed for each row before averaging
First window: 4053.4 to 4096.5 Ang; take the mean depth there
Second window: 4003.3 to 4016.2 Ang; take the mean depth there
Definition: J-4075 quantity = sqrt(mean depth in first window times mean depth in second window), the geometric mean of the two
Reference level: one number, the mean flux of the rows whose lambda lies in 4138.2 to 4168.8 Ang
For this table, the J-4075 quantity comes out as 0.037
